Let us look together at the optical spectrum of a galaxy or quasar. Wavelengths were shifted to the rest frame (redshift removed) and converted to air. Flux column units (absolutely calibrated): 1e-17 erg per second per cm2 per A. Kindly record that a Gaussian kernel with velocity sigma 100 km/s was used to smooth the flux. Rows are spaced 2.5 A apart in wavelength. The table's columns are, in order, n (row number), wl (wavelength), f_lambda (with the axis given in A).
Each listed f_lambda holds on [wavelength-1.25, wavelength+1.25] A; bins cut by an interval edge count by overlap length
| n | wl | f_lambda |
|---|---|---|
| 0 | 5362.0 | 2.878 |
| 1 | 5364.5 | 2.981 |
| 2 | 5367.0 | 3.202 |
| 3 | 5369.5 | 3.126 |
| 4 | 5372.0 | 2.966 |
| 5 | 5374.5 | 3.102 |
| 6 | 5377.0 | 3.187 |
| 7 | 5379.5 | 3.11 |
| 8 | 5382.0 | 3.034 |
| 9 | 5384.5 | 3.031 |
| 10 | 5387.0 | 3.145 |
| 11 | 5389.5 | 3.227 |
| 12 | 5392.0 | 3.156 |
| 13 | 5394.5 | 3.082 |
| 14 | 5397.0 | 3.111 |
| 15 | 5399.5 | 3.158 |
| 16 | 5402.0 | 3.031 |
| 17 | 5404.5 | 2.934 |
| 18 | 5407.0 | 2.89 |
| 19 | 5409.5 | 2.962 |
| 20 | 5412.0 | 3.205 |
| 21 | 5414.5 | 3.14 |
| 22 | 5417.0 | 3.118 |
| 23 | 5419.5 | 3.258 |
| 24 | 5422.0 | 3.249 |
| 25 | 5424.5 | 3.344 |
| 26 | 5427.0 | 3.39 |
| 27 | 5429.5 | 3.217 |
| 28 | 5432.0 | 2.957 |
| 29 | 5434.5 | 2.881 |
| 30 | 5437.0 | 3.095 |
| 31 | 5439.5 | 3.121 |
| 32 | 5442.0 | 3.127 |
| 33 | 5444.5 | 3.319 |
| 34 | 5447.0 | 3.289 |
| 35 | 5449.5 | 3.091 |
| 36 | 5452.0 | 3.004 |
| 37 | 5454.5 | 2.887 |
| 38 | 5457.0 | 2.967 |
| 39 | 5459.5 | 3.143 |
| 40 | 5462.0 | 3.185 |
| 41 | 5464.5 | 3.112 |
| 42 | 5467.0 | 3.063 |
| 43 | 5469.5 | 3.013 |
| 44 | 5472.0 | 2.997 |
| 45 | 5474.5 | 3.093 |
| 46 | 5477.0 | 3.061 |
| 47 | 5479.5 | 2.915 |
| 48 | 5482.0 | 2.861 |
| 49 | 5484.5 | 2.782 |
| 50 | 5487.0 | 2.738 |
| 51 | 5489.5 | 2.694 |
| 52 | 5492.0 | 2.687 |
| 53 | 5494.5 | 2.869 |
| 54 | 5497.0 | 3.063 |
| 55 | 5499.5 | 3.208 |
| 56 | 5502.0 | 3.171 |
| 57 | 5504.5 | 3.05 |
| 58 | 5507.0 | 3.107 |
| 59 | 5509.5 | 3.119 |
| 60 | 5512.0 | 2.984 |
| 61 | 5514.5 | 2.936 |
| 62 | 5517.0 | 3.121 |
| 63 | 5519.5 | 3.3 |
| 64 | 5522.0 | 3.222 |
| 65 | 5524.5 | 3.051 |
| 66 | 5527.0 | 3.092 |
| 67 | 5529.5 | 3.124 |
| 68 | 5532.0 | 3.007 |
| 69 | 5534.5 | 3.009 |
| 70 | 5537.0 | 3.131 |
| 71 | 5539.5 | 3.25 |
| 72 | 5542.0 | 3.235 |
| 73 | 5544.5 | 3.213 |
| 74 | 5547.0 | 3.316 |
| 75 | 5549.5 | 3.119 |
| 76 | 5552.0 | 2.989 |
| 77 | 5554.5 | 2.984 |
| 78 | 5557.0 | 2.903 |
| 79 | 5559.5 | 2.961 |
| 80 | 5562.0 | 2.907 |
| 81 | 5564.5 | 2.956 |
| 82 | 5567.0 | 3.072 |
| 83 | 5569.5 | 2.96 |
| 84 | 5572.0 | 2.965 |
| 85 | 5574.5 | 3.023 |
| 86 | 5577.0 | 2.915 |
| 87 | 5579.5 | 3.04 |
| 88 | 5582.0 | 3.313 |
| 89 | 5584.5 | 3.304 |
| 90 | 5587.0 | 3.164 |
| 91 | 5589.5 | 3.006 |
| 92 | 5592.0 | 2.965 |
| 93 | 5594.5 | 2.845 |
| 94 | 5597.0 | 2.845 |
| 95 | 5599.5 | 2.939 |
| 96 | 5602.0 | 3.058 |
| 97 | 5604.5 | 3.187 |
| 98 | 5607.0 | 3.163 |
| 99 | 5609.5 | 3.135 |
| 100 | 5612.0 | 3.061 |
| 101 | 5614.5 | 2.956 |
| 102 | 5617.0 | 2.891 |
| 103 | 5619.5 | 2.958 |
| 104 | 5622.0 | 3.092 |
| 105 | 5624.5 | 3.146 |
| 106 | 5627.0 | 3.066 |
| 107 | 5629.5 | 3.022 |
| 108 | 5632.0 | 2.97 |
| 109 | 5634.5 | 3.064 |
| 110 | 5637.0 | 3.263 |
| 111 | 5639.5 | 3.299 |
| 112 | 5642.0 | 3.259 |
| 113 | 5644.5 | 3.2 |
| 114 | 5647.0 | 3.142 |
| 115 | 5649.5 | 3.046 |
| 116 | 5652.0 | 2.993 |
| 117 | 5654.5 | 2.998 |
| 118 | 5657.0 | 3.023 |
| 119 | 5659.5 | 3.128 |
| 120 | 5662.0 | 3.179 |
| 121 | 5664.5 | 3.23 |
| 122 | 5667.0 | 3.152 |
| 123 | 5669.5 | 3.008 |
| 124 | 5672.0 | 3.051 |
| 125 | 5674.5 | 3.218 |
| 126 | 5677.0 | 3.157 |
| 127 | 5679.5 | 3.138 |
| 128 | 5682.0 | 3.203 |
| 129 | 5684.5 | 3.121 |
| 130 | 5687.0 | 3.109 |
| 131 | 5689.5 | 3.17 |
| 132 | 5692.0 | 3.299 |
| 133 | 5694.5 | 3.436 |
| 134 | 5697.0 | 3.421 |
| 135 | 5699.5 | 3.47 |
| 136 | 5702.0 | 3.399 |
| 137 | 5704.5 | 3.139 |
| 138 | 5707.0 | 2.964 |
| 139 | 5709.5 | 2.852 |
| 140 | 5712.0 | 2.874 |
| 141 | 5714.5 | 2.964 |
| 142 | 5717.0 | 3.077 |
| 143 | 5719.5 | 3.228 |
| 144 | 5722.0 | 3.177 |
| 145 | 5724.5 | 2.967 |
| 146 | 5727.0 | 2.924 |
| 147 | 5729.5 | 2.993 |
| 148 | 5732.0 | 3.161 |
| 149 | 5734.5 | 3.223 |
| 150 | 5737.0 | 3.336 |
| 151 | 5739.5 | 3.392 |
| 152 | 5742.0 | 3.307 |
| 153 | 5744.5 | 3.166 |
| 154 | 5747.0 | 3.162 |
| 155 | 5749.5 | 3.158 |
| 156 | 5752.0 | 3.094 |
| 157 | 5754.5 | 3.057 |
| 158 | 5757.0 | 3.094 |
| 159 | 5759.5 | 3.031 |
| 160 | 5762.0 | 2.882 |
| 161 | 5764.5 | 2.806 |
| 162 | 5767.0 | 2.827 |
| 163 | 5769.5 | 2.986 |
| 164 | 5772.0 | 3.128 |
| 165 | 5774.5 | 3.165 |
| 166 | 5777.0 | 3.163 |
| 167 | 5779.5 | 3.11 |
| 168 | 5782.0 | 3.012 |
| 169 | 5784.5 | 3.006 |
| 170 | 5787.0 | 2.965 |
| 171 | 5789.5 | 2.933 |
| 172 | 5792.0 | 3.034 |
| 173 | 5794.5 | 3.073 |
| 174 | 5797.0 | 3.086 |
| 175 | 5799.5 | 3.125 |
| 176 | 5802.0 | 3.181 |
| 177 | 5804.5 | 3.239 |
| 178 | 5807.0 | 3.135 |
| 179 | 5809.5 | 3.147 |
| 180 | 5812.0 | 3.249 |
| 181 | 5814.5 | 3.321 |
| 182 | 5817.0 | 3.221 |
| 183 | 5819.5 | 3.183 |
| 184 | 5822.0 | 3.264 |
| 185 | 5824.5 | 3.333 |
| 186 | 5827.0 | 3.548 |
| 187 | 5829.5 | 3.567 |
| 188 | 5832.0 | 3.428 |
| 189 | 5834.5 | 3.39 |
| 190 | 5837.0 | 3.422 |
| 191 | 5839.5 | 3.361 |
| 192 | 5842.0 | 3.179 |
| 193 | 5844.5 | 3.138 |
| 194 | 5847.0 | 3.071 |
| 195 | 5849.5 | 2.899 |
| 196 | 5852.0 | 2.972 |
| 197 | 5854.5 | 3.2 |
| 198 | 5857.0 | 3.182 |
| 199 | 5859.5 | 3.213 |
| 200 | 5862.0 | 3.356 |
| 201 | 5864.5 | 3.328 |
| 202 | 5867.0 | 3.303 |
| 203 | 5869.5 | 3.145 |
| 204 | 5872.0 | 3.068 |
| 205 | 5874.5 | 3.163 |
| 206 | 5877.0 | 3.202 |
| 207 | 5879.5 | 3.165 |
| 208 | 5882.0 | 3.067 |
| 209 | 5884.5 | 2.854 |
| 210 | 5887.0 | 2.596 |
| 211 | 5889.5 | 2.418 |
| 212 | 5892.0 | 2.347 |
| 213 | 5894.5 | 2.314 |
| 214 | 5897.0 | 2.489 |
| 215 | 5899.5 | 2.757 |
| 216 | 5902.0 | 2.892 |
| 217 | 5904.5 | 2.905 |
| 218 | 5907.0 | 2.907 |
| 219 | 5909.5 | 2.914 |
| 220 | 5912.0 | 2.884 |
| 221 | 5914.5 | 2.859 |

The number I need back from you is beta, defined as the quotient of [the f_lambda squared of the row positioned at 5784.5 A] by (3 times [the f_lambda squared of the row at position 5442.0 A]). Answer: 0.31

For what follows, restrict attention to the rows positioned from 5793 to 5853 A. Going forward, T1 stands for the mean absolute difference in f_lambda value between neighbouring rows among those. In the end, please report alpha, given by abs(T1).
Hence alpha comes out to 0.078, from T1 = 0.078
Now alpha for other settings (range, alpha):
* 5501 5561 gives 0.088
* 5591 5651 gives 0.077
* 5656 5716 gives 0.087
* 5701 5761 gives 0.093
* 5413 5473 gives 0.095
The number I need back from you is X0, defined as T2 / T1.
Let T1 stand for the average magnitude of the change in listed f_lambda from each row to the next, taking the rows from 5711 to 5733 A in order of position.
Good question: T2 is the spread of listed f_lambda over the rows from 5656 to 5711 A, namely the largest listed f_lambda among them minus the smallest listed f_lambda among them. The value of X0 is 5.5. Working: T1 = 0.11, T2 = 0.6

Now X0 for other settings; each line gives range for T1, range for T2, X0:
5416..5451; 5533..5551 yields 2.7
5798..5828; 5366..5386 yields 2.9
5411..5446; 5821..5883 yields 6.6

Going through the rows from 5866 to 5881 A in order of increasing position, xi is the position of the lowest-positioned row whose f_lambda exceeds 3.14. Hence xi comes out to 5867.0 A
